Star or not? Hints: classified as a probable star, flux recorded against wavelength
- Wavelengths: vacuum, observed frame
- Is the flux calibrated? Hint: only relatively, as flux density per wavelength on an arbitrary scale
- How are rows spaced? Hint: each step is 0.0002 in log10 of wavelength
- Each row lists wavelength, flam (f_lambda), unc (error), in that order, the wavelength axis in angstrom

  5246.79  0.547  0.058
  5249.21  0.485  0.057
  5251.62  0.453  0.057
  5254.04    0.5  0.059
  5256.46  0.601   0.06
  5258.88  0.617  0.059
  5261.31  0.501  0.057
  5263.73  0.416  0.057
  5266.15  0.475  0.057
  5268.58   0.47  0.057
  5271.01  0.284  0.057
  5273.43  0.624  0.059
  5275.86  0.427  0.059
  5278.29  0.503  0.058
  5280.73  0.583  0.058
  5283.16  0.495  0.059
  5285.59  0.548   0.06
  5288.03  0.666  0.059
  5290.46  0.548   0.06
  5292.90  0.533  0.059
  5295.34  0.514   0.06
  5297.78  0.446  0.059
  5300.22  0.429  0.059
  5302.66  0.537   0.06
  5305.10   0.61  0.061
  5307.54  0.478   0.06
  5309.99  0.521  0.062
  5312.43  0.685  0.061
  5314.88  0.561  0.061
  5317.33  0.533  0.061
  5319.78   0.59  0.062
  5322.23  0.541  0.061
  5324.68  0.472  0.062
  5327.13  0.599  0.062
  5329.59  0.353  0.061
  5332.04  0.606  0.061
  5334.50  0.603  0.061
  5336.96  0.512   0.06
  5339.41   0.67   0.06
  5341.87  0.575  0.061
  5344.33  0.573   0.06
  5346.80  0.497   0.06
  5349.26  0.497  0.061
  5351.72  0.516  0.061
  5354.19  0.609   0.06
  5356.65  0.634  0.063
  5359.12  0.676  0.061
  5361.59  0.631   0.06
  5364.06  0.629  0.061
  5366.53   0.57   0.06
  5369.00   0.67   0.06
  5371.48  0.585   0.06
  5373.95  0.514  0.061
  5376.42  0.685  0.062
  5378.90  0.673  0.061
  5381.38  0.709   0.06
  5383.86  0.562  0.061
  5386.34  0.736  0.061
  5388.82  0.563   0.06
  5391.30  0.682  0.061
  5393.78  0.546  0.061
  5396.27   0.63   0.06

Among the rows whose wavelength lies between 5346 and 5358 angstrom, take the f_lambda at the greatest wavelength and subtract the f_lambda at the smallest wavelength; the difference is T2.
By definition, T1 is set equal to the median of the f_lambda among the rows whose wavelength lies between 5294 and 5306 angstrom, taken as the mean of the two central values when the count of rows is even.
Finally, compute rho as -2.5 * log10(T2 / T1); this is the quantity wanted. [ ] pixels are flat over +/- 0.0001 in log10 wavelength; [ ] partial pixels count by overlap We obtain 1.4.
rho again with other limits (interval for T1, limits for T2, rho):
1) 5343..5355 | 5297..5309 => 3.0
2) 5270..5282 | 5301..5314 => 1.3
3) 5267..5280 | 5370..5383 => 1.4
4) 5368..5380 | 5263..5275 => 1.3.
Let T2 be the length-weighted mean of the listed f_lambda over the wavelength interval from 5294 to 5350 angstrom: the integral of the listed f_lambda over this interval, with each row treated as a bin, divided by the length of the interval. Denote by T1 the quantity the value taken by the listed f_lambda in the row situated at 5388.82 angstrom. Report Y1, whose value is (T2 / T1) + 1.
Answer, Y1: 1.96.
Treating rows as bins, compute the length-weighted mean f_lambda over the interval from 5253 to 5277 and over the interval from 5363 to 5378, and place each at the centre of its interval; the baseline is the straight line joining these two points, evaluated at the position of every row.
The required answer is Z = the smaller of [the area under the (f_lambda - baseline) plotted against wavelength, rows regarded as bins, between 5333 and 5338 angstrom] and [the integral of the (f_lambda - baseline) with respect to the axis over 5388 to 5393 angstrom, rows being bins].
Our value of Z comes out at -0.06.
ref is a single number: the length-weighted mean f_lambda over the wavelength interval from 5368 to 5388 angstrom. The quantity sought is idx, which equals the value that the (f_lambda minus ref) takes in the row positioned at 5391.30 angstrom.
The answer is 0.04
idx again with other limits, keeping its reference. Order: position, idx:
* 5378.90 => 0.03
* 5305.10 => -0.03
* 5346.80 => -0.14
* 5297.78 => -0.19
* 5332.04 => -0.03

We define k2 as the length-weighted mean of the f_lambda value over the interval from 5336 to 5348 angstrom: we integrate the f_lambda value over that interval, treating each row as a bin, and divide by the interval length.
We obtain 0.57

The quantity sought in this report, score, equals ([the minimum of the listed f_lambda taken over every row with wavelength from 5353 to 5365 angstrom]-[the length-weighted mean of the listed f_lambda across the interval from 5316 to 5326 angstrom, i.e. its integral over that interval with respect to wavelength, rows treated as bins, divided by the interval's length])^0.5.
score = 0.272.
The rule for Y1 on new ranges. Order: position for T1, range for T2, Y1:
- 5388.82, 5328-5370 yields 2.03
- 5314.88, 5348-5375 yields 2.06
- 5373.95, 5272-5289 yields 2.06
